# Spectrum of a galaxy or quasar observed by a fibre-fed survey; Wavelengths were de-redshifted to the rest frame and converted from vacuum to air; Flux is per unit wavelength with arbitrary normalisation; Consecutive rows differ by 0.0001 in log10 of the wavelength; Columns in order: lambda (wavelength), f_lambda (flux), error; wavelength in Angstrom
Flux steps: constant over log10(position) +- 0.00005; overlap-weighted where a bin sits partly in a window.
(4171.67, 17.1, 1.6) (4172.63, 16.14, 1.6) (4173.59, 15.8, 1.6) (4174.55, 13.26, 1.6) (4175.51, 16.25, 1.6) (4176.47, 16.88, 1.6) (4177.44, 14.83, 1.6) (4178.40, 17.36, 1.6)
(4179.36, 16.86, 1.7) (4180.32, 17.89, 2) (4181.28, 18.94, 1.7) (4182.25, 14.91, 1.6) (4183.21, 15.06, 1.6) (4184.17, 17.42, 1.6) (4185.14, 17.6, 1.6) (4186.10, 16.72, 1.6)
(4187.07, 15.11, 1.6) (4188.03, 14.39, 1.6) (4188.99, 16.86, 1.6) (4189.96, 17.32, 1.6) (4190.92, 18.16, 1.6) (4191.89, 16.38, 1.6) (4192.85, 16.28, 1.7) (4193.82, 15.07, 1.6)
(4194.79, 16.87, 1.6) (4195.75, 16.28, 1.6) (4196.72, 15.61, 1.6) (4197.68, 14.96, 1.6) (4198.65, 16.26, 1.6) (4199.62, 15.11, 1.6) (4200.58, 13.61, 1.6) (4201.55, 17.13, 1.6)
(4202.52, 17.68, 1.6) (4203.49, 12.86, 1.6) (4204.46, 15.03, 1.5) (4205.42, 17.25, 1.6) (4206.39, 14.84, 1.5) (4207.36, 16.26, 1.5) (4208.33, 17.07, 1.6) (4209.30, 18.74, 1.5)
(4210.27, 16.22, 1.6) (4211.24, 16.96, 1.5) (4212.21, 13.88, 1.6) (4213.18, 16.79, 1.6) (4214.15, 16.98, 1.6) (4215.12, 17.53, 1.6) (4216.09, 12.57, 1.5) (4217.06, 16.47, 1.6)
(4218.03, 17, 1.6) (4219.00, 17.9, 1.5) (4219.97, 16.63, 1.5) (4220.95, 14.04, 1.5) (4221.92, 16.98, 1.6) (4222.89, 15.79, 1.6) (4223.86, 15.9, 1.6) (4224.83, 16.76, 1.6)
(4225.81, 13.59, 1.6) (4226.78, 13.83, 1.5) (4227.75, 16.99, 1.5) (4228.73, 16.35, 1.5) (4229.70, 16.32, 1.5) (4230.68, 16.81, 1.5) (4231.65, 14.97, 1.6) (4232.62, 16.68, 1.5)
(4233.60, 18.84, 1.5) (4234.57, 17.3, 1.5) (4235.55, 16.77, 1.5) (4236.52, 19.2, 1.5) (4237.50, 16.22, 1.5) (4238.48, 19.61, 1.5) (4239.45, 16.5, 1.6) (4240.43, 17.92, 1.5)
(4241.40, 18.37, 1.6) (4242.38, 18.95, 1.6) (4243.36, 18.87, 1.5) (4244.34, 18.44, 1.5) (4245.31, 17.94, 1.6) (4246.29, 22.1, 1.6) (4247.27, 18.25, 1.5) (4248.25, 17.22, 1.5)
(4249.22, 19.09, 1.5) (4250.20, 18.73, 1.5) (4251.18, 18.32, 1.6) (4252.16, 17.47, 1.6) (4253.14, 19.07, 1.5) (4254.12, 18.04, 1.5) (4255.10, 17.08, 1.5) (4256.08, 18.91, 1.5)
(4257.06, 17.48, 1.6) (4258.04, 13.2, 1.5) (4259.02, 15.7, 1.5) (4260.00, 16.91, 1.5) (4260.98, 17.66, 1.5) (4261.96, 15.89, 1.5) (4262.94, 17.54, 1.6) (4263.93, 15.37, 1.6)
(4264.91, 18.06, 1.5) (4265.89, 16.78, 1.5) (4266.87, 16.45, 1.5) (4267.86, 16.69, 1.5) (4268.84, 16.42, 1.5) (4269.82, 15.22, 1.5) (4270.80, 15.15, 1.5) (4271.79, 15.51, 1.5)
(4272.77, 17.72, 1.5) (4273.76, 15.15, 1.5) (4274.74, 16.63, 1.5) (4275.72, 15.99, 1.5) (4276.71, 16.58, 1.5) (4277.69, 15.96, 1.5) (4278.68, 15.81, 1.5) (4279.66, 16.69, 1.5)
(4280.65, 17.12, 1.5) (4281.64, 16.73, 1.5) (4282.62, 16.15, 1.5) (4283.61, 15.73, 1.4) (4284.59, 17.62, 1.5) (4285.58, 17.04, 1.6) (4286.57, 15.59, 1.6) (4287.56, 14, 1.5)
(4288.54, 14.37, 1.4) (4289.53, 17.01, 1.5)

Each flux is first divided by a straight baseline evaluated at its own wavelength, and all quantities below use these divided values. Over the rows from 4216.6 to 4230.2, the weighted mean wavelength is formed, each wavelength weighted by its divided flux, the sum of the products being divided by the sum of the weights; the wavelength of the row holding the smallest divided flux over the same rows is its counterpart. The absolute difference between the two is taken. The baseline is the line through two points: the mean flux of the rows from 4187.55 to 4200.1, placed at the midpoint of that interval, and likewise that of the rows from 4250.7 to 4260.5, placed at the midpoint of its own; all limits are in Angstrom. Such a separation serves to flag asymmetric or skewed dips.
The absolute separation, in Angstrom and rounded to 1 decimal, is 2.5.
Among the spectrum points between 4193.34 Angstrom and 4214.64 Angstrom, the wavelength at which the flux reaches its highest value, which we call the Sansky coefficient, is 4209.30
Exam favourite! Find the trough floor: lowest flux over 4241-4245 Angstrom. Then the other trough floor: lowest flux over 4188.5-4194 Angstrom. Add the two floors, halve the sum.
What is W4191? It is 16.7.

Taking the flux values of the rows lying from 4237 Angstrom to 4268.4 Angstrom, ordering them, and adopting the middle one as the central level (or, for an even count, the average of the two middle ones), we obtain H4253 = 17.79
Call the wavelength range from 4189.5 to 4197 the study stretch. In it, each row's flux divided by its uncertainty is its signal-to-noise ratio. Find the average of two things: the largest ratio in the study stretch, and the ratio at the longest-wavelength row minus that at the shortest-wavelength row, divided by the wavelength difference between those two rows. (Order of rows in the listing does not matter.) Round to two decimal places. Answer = 5.60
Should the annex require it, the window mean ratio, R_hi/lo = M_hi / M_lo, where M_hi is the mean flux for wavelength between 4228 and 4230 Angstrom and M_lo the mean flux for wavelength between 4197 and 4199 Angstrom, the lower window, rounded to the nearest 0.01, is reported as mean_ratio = 1.05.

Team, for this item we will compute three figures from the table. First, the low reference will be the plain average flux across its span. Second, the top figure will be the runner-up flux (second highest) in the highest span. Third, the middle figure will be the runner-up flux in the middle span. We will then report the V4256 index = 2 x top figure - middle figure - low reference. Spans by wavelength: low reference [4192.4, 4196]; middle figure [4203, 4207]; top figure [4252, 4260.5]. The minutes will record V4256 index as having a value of 6.7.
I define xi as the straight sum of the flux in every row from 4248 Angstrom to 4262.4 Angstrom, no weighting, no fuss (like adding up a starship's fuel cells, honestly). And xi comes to 261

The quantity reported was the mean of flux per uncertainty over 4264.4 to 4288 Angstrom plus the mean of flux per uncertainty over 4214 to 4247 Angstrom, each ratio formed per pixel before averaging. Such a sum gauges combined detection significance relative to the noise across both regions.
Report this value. 21.8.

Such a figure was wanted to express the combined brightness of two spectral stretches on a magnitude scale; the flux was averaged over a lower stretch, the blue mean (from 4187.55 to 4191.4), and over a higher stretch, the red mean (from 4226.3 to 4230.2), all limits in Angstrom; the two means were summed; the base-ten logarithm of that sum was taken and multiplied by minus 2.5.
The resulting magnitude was -3.78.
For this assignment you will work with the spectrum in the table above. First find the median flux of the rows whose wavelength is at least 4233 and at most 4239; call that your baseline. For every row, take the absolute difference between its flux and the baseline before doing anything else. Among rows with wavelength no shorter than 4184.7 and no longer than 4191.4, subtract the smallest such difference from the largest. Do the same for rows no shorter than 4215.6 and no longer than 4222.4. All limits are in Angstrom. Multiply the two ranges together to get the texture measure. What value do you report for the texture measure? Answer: 19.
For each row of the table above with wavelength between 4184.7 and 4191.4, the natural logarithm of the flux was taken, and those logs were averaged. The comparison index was 2.81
